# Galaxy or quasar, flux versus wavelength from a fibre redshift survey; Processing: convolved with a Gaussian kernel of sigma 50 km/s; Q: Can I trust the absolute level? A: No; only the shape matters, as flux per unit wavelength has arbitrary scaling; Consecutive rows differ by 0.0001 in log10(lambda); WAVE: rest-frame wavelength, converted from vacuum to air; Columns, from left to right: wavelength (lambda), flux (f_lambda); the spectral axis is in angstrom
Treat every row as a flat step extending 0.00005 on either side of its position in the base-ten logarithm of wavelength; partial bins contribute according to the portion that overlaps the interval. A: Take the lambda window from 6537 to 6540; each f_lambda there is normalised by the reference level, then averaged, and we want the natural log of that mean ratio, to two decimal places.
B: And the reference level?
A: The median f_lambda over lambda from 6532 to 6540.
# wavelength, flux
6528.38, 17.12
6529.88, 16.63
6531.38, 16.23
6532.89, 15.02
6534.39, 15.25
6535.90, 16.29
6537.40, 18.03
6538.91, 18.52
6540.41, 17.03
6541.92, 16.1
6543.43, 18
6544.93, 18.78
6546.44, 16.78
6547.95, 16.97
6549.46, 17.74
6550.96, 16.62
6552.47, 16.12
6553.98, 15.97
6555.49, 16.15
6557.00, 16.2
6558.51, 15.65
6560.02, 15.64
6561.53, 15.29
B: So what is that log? 0.11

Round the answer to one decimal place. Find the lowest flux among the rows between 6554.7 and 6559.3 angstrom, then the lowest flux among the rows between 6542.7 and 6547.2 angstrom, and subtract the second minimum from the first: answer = -1.1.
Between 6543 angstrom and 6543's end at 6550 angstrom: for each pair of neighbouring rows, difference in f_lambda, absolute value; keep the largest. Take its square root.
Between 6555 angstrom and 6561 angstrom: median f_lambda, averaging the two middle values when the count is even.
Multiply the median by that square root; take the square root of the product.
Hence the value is 4.74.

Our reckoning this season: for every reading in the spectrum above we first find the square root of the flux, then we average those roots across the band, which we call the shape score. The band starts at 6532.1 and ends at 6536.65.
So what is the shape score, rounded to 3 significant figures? 3.94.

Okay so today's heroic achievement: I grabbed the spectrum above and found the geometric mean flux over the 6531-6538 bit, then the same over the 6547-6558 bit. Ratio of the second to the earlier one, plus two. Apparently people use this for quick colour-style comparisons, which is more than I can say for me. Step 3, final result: 3.02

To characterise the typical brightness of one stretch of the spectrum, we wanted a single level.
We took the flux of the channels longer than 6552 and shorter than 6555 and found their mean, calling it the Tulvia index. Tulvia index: 16.0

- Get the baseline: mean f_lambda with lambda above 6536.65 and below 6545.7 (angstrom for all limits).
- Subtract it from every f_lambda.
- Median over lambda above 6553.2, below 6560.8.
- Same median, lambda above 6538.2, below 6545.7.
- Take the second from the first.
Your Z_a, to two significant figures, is -2.0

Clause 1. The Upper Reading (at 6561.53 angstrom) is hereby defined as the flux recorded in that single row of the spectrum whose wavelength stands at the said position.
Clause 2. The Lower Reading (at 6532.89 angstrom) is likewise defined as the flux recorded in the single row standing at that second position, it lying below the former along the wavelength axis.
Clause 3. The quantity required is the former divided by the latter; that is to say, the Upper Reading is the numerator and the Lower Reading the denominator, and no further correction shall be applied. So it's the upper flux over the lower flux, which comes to 1.02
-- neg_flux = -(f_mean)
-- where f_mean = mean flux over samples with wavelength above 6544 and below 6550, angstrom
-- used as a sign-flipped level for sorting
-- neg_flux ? -17.6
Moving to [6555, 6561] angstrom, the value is -15.9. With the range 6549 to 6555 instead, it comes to -16.6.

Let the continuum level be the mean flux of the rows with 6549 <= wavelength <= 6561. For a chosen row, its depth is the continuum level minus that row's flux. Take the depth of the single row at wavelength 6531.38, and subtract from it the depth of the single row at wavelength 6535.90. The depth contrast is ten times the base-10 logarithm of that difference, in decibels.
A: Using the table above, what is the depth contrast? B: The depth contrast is -12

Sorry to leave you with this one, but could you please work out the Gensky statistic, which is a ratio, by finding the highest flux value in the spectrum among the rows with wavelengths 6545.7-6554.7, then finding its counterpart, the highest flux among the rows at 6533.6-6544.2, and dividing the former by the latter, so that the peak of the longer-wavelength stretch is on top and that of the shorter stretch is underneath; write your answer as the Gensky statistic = 0.96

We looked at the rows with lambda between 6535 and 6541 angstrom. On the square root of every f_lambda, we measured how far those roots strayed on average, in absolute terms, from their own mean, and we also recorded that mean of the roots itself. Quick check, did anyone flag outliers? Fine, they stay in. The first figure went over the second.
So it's 0.023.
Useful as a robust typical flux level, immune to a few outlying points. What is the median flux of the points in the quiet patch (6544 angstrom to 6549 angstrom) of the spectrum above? 17.0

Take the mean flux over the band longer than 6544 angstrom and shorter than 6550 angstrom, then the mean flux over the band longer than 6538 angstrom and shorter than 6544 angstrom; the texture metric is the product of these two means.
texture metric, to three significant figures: 306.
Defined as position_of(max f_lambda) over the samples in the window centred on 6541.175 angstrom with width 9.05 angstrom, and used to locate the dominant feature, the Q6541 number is 6544.93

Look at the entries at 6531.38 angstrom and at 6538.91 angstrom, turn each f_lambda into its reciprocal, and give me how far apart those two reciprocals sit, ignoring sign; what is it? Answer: 0.008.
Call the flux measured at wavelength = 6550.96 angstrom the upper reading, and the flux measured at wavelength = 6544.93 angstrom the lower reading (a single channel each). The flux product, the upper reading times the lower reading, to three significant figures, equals 312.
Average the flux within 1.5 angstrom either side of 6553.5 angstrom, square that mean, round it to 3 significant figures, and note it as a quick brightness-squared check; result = 257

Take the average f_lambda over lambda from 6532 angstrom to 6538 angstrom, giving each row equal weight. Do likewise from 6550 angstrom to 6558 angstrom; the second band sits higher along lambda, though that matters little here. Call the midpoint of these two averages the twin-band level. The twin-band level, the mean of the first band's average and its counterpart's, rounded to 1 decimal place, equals 16.2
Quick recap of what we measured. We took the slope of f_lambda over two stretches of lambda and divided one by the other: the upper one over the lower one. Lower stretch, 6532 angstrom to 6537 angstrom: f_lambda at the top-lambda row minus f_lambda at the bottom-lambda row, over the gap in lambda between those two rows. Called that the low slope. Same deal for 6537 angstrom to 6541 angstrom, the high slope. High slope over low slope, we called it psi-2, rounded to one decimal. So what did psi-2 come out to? -0.8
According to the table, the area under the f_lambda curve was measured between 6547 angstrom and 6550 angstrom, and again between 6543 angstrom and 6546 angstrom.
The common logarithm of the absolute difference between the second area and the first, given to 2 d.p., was 0.49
